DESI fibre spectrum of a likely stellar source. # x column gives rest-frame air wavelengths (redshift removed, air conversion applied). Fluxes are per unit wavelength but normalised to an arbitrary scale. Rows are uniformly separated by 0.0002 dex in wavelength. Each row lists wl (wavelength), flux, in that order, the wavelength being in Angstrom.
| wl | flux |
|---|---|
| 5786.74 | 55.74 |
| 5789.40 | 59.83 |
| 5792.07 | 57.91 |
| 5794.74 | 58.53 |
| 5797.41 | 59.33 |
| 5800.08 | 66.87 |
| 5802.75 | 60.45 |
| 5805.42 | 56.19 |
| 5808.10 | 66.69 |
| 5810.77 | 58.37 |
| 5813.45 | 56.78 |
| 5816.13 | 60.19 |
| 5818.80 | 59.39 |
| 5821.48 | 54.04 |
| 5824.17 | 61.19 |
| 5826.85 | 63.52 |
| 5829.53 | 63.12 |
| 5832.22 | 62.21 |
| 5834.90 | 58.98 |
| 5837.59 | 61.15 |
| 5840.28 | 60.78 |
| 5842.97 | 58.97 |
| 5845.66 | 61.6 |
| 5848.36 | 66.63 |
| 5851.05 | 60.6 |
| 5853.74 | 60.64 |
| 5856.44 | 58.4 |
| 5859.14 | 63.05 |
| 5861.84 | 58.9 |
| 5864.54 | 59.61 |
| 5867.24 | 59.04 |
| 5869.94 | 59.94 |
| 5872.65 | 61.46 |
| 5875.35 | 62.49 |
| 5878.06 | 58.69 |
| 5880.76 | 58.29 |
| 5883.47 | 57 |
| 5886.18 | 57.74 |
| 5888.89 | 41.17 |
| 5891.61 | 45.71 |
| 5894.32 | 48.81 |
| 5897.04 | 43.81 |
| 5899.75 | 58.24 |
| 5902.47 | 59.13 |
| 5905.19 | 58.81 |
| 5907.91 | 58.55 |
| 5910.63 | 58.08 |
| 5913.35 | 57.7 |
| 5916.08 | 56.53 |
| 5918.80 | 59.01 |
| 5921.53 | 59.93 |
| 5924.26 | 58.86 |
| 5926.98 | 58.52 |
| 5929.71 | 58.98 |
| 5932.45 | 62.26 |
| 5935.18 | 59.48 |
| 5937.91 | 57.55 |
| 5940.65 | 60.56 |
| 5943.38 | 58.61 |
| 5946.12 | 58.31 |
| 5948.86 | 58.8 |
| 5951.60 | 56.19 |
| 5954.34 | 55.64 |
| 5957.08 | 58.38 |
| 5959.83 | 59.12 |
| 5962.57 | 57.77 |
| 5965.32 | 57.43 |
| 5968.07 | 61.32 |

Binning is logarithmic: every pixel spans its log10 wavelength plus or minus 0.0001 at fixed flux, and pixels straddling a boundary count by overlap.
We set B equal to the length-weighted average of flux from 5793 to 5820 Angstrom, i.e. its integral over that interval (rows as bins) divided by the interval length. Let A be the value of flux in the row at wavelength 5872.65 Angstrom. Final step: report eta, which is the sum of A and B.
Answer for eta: 121.7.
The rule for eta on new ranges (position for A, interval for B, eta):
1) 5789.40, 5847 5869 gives 120.7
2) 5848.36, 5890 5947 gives 123.6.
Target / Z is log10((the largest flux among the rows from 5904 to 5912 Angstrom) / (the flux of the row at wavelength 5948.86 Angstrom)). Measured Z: 0.000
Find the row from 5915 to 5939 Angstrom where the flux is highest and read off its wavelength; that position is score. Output 5932.45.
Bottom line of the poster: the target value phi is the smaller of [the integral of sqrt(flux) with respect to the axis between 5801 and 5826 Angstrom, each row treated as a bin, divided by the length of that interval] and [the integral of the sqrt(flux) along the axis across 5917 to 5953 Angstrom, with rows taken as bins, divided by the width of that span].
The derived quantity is 7.7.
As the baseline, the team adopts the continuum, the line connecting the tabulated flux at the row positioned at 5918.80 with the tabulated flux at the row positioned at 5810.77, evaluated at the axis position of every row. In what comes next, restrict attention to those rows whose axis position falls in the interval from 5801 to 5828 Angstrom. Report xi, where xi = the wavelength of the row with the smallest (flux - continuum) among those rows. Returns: 5821.48 Angstrom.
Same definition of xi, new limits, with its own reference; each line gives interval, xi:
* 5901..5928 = 5916.08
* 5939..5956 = 5954.34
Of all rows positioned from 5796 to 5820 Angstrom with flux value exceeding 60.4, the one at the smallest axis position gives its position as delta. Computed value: 5800.08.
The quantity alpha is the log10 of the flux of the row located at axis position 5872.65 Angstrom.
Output 1.789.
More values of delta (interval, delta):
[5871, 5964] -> 5872.65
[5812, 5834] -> 5824.17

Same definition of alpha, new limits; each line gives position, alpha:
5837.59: 1.786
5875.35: 1.796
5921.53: 1.778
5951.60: 1.750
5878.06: 1.769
